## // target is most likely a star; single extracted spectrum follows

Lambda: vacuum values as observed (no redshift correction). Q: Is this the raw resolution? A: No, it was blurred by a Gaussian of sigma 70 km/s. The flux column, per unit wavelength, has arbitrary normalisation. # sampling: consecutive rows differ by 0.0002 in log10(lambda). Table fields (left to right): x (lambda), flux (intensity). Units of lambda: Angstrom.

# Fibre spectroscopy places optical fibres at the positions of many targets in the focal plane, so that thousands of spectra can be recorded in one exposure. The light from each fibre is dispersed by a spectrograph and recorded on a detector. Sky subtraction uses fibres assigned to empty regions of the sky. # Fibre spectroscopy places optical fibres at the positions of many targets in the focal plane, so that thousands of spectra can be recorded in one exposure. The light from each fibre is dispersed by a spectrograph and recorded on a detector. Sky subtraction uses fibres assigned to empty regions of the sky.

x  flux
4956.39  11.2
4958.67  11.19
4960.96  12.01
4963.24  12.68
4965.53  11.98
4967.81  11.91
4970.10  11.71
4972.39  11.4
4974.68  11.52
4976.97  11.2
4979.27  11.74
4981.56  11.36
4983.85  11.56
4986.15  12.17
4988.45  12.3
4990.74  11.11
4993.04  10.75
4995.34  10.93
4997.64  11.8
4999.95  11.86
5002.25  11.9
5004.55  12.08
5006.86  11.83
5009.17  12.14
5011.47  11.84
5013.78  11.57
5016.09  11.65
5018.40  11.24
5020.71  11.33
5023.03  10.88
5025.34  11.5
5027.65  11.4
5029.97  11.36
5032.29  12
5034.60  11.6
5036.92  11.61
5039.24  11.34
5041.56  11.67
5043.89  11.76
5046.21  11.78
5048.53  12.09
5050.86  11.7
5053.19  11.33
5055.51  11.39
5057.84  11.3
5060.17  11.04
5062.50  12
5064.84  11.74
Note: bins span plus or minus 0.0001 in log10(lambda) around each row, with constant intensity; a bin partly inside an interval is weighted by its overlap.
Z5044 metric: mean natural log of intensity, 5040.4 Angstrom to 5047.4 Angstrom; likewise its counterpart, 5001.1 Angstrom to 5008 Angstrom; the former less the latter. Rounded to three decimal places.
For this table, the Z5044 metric -0.017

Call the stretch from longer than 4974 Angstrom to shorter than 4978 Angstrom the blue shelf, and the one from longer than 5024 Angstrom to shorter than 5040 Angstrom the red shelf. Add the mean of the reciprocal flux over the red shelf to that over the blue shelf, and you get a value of 0.175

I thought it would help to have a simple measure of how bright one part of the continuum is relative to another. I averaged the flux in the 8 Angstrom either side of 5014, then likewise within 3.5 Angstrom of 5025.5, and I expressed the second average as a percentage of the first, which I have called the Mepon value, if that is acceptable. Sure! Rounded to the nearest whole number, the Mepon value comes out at 97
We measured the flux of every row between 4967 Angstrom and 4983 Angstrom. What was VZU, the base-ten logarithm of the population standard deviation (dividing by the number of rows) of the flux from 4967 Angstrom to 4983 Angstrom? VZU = -0.64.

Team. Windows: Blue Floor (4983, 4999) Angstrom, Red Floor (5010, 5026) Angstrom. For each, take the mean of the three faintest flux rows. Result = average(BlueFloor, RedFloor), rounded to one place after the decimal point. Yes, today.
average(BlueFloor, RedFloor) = 11.0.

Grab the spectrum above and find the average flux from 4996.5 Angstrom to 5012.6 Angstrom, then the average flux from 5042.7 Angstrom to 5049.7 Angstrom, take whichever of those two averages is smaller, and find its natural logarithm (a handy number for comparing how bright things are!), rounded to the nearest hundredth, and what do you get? 2.47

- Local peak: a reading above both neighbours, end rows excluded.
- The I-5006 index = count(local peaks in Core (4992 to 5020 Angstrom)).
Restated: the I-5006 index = 3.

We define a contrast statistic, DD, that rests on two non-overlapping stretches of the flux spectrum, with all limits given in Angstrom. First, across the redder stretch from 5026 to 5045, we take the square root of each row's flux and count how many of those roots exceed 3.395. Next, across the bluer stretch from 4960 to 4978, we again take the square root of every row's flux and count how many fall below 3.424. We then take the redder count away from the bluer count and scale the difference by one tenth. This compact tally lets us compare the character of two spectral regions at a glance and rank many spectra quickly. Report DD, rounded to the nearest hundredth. -0.10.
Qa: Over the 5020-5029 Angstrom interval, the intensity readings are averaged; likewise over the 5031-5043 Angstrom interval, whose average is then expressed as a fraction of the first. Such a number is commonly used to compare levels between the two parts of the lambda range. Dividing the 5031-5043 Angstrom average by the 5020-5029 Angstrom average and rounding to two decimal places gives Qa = 1.03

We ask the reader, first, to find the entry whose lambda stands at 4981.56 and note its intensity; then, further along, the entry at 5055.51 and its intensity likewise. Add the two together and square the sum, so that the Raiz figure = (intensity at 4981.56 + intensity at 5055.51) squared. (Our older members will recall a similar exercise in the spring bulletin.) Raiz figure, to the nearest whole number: 518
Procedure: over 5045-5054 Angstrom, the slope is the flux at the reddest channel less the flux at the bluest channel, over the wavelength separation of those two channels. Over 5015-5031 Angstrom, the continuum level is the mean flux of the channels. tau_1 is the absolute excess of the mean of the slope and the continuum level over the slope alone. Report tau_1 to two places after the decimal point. 5.70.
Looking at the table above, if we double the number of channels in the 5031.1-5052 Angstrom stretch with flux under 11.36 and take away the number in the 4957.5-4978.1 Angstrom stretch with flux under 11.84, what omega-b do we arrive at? -3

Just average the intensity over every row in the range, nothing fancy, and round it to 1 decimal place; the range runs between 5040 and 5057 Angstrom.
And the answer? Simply 11.7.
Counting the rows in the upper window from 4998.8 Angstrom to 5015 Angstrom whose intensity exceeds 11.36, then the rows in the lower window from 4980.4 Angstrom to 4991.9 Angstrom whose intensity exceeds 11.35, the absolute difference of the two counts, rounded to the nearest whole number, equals 3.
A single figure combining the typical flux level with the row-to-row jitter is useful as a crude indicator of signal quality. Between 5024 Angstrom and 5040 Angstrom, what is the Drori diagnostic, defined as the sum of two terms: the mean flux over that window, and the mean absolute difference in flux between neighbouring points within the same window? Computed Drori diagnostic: 11.8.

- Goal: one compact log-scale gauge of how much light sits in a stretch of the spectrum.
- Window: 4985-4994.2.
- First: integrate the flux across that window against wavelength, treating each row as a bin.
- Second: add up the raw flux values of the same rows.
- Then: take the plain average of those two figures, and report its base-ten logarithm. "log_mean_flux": 1.88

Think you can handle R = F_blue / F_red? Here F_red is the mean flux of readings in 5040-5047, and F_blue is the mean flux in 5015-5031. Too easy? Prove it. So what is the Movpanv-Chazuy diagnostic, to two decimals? 0.97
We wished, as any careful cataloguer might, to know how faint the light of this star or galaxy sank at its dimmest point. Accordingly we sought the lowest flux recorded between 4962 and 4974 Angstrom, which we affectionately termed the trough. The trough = 11.4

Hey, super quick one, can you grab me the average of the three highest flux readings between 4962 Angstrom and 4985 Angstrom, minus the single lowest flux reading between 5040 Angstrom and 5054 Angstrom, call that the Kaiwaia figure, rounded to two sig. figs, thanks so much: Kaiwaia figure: 0.86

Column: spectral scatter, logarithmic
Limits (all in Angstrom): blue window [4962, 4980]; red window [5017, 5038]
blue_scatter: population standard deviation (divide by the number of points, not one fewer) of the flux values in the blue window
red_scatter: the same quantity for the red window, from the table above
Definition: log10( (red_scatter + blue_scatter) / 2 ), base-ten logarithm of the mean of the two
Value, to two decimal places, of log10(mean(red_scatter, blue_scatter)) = -0.45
